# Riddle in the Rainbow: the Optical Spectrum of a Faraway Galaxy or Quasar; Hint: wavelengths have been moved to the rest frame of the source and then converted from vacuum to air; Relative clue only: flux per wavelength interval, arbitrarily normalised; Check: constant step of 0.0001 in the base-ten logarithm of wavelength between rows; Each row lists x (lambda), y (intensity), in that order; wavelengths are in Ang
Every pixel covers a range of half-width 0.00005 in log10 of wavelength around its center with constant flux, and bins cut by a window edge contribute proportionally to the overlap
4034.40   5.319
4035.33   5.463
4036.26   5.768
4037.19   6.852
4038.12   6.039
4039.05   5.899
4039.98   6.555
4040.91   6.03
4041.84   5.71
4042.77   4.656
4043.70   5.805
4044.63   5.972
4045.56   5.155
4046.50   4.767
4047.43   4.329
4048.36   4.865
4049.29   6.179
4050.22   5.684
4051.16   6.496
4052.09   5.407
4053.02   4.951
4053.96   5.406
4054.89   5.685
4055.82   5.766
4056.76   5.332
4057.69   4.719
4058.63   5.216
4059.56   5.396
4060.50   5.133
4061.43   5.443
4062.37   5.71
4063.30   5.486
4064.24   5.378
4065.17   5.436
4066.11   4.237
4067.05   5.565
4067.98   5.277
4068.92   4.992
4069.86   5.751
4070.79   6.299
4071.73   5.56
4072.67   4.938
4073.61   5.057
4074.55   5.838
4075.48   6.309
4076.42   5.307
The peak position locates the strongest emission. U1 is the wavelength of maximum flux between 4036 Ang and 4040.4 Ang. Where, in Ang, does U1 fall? 4037.19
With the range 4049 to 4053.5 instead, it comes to 4051.16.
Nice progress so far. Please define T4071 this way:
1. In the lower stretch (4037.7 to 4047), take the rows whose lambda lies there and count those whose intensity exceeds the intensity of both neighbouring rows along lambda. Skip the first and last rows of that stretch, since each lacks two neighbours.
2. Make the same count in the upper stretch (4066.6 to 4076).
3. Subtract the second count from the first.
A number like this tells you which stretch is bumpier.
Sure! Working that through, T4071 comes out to 1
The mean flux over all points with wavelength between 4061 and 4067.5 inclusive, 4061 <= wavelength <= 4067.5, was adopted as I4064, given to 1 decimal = 5.3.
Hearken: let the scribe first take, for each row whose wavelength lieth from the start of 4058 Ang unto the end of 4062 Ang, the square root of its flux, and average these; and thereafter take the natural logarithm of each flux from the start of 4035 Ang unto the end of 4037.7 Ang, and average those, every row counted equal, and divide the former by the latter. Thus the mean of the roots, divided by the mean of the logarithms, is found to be 1.28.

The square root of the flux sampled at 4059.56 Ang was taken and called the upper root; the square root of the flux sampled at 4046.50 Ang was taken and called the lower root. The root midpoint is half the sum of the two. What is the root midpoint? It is 2.25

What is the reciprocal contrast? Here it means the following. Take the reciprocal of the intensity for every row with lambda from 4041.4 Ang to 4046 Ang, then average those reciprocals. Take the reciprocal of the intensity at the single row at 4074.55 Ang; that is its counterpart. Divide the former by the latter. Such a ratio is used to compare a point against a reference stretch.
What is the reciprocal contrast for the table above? 1.08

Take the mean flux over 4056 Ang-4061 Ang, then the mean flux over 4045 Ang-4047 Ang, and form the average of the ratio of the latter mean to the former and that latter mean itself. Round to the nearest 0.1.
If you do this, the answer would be 3.0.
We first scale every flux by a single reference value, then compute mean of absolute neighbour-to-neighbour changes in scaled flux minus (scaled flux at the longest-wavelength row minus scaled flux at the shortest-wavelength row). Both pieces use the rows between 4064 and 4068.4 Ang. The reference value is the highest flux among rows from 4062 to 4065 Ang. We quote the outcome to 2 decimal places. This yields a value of 0.14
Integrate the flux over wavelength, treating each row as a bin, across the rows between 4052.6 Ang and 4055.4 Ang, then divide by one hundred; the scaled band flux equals 0.15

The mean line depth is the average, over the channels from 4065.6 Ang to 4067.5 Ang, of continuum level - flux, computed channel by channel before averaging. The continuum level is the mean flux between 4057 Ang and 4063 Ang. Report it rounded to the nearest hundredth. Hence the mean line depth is 0.37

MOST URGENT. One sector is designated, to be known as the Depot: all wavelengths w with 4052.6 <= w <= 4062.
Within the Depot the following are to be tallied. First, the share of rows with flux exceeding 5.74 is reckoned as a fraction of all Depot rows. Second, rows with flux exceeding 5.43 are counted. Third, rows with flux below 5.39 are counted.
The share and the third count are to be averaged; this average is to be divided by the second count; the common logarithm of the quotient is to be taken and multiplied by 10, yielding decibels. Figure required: -1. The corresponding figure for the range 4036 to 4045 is -10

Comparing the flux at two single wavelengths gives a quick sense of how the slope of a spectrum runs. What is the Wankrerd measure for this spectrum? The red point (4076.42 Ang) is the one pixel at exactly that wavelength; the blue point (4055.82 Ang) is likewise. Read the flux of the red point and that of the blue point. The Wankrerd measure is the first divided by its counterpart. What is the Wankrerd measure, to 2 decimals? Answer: 0.92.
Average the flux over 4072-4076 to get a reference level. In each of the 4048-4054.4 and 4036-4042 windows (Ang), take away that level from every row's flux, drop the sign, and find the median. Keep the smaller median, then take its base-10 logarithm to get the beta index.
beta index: -0.31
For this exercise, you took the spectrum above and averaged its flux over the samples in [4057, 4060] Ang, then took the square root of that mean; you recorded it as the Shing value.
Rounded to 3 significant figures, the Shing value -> 2.26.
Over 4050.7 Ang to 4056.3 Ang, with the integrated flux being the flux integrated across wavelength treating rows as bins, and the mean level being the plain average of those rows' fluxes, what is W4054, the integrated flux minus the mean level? 25.8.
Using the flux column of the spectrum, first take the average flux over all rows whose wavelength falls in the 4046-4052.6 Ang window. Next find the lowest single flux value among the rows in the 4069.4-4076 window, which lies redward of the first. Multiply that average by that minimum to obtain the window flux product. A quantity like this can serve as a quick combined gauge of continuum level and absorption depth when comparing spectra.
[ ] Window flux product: 26.6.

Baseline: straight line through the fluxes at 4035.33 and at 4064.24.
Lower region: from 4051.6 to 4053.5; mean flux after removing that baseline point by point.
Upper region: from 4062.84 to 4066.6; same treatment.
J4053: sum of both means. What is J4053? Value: -0.5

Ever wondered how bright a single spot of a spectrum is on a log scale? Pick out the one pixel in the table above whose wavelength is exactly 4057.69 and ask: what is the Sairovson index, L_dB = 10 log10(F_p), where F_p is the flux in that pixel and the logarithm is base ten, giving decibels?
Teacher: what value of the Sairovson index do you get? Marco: 6.7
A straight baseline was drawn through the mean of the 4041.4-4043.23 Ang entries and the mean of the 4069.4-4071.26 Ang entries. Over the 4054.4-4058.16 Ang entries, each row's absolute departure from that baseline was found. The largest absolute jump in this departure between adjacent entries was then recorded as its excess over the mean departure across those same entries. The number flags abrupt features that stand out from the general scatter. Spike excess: 0.26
